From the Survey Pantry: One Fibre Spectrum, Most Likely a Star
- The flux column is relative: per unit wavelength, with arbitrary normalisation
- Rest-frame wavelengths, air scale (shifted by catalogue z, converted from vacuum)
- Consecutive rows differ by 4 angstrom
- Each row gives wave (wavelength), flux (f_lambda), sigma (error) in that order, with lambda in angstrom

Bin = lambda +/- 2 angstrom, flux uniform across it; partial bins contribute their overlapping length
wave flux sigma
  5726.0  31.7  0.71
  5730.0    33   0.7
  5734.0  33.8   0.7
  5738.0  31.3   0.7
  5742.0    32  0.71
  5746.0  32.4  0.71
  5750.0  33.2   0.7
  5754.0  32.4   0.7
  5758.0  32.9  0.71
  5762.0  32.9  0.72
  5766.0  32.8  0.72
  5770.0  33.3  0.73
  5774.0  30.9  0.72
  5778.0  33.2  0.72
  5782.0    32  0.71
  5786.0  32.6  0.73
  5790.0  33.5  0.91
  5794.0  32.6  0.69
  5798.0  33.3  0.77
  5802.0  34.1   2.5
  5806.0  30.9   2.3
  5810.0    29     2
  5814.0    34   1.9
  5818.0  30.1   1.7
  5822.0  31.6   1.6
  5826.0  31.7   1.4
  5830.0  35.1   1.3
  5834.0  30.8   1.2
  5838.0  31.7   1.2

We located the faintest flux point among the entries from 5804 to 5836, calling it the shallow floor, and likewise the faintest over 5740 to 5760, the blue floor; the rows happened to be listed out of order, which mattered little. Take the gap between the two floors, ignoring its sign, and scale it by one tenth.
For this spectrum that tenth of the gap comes 0.30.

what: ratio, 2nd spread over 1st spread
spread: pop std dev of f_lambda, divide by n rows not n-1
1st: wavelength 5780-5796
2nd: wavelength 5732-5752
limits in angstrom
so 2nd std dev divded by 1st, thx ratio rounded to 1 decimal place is 1.6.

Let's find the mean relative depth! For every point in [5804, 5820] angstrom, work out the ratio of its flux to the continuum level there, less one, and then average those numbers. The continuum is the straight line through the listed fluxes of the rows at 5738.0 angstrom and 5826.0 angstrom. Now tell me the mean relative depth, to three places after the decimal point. -0.020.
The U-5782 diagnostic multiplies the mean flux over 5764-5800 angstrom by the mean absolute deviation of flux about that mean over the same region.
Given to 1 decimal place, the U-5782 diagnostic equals 19.3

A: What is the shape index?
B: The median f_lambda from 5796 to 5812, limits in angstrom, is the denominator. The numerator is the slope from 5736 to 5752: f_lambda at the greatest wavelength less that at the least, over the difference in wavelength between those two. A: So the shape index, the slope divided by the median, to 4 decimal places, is 0.0049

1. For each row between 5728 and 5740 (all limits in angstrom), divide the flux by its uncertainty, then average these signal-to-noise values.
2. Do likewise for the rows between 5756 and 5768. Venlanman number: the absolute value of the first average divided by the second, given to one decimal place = 1.0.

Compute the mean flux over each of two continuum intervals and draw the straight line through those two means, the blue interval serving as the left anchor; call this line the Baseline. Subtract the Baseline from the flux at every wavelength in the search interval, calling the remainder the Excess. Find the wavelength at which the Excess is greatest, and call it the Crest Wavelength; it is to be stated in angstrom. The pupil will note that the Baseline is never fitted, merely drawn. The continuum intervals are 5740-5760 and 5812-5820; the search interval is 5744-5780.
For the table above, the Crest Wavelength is 5770.0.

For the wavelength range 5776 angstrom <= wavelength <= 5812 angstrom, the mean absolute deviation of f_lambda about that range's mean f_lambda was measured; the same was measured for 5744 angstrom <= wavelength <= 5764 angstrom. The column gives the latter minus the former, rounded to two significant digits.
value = -0.86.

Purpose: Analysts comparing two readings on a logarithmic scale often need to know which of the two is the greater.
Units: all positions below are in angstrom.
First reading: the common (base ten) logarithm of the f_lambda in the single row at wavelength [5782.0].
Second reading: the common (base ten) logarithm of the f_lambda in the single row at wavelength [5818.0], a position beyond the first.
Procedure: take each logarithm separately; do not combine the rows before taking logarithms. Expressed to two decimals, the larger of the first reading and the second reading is 1.51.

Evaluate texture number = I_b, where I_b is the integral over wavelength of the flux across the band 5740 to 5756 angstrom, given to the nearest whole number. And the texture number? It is 520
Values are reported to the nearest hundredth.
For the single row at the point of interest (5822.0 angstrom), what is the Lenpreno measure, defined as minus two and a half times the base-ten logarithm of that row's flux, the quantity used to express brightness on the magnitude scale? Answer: -3.75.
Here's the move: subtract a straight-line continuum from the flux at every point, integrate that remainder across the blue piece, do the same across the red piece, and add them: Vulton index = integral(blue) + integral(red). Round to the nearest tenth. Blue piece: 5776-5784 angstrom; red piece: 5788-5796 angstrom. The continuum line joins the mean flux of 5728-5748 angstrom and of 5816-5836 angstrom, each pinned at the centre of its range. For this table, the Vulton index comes 10.8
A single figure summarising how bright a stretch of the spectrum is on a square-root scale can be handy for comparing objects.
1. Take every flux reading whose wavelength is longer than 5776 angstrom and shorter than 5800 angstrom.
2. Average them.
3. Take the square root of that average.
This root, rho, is 5.73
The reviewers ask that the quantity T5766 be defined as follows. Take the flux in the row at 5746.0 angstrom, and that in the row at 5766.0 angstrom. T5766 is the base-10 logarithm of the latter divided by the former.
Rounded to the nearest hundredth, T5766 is 0.01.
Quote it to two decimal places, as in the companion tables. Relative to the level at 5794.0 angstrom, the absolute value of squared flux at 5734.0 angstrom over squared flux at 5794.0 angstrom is 1.07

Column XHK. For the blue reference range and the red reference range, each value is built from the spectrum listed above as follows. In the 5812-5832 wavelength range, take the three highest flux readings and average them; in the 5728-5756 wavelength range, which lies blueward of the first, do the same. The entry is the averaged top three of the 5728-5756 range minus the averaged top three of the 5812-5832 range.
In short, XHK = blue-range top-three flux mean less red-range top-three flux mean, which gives -0.3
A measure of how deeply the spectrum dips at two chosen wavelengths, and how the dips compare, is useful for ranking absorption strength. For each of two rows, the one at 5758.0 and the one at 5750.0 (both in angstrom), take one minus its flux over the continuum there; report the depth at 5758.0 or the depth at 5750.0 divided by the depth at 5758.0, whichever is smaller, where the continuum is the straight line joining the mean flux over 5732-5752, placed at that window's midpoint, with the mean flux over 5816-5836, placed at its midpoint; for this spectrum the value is -0.015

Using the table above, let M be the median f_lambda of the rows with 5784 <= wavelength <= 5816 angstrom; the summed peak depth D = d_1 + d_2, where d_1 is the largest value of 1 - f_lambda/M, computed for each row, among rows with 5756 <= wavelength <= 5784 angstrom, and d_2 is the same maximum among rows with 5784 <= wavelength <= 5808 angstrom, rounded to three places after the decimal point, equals 0.124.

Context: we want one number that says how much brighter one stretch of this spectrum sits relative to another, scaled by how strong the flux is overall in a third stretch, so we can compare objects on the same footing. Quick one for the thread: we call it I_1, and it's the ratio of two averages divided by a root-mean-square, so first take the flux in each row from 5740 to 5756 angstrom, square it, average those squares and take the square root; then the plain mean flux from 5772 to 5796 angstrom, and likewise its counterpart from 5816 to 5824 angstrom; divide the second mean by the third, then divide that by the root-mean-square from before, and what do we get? 0.0324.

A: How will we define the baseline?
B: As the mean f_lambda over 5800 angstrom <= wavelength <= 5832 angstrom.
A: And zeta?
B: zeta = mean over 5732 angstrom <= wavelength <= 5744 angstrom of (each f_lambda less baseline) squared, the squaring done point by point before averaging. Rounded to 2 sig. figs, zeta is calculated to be 1.2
